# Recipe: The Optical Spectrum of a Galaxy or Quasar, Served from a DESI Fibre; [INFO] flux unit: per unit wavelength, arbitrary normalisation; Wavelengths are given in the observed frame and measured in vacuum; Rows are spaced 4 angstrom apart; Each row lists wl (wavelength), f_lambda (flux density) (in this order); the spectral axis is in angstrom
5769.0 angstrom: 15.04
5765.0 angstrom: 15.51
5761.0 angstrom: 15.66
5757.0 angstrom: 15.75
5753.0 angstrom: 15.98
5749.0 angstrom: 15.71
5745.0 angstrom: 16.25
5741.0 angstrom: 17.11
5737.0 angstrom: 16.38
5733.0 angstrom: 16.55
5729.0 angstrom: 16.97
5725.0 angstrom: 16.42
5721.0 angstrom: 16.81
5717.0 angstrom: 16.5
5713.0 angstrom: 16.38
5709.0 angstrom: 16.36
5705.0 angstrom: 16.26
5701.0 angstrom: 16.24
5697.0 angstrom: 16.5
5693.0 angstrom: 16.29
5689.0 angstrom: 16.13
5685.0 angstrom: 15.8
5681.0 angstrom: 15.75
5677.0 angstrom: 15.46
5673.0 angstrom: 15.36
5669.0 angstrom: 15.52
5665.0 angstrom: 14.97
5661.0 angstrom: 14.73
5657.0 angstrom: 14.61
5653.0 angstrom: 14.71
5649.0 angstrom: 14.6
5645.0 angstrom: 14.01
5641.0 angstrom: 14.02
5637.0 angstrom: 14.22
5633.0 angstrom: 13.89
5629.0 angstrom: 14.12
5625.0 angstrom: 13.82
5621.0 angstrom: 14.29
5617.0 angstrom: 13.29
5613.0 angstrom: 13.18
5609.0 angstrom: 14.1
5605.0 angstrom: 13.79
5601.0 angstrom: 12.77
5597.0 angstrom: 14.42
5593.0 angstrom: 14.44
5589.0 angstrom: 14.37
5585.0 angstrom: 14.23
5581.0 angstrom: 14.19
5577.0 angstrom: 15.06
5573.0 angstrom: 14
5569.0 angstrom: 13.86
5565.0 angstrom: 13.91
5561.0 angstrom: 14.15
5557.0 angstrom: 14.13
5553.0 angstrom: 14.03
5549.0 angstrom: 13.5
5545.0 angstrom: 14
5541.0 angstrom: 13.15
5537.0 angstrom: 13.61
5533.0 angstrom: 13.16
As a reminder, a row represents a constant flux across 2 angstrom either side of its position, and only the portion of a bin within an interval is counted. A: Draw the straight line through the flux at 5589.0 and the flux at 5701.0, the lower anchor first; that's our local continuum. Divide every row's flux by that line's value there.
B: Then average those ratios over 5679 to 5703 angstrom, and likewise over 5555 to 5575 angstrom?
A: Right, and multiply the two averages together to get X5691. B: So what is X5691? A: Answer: 1.01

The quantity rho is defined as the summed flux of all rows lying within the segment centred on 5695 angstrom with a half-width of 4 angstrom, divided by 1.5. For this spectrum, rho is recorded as 22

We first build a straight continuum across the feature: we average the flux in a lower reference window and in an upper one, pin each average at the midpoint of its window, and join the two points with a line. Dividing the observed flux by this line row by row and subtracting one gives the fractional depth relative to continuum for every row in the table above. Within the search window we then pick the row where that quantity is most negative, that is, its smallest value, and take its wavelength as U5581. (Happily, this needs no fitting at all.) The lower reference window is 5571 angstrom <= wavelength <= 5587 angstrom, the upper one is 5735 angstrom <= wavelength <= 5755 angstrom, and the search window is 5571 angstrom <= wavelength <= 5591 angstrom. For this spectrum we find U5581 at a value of 5573.0 angstrom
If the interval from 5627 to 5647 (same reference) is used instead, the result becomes 5645.0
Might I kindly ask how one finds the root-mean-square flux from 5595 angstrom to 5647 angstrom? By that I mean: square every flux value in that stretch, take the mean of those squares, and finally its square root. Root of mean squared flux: 13.8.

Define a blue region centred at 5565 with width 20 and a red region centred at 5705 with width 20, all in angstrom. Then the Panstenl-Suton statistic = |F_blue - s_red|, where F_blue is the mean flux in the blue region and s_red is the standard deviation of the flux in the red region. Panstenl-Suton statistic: 13.9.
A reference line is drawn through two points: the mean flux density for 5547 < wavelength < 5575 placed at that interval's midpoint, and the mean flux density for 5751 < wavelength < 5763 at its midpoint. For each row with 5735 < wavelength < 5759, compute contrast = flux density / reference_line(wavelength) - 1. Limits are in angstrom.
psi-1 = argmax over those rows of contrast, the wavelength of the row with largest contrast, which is 5741.0 angstrom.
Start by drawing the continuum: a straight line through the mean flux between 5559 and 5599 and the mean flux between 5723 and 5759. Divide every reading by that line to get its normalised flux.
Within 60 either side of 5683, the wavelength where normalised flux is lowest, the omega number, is 5645.0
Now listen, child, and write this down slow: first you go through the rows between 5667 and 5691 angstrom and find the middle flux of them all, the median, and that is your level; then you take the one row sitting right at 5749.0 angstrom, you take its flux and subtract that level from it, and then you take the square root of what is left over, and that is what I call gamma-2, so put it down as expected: 0.27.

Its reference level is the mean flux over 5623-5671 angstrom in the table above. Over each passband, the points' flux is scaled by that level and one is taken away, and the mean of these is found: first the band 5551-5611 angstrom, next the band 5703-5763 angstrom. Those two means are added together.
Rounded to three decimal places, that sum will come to 0.108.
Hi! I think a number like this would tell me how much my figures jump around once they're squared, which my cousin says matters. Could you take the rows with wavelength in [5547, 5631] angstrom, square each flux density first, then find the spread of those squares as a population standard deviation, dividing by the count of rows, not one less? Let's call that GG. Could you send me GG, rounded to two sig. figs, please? 13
